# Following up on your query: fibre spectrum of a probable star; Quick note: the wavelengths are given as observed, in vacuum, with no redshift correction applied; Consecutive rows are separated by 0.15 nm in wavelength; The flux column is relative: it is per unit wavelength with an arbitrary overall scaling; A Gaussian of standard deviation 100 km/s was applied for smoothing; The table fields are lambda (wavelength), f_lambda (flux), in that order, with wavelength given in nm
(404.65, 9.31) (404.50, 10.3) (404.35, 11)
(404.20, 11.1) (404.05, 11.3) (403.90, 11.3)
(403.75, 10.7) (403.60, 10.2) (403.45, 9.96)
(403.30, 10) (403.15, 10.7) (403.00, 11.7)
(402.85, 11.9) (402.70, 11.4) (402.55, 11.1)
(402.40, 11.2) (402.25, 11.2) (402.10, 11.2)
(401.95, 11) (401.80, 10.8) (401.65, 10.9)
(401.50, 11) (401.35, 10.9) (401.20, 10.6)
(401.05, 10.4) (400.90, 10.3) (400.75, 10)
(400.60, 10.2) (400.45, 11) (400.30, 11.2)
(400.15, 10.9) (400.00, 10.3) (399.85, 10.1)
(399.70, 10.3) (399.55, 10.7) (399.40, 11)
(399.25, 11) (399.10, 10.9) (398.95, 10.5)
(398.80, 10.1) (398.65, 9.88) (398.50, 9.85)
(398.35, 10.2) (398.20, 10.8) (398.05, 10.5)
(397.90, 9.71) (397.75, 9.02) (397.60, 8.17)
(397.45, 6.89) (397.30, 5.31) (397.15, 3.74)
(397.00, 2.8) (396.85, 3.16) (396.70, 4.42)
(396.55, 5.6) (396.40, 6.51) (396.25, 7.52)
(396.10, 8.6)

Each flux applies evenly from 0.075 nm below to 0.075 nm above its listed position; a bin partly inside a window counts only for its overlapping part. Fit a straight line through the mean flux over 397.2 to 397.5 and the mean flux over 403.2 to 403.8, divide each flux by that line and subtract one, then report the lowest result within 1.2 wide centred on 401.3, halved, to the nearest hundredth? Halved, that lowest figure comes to 0.10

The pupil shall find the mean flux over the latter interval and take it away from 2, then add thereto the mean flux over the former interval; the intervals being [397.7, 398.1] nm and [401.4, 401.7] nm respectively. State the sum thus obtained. 0.8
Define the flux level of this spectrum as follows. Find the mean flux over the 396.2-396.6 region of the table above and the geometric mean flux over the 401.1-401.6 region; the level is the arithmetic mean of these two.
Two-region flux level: 8.7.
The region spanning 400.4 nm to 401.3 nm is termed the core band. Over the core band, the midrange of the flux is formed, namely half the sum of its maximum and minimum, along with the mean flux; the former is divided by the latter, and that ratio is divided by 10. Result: 0.1008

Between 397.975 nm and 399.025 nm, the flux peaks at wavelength 398.20 nm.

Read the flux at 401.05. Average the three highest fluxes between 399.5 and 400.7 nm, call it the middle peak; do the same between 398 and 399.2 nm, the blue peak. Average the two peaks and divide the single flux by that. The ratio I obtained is 0.96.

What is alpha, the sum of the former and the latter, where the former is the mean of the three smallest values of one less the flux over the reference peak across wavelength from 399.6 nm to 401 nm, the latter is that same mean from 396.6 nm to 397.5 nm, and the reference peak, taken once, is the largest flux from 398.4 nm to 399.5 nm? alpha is 0.49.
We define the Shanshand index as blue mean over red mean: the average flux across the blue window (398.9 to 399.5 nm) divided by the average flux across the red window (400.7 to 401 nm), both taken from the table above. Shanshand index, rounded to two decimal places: 1.07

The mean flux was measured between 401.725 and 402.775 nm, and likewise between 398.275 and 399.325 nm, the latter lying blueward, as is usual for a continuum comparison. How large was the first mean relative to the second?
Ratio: 1.08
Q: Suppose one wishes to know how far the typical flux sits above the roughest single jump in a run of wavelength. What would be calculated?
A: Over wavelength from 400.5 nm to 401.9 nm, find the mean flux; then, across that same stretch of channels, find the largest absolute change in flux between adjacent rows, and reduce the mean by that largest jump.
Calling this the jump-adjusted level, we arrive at 10.3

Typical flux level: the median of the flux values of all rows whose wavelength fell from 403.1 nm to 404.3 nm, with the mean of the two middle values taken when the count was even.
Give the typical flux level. 10.7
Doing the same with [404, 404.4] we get 11.1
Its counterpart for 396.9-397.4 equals 3.7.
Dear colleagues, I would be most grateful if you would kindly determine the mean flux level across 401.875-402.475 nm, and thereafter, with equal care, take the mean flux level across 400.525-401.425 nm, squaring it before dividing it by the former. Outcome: 10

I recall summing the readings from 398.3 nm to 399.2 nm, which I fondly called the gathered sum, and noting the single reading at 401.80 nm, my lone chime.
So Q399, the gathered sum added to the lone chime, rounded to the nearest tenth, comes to 72.2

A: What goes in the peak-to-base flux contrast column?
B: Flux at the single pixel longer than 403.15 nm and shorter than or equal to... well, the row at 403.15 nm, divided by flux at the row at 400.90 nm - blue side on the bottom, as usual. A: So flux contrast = 1.04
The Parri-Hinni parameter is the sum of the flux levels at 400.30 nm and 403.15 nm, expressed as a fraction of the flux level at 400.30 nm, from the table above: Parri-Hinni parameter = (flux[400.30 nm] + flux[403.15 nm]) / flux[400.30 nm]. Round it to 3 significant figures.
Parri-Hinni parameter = 1.96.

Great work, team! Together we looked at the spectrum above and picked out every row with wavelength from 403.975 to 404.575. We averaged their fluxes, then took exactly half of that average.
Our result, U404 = 5.46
